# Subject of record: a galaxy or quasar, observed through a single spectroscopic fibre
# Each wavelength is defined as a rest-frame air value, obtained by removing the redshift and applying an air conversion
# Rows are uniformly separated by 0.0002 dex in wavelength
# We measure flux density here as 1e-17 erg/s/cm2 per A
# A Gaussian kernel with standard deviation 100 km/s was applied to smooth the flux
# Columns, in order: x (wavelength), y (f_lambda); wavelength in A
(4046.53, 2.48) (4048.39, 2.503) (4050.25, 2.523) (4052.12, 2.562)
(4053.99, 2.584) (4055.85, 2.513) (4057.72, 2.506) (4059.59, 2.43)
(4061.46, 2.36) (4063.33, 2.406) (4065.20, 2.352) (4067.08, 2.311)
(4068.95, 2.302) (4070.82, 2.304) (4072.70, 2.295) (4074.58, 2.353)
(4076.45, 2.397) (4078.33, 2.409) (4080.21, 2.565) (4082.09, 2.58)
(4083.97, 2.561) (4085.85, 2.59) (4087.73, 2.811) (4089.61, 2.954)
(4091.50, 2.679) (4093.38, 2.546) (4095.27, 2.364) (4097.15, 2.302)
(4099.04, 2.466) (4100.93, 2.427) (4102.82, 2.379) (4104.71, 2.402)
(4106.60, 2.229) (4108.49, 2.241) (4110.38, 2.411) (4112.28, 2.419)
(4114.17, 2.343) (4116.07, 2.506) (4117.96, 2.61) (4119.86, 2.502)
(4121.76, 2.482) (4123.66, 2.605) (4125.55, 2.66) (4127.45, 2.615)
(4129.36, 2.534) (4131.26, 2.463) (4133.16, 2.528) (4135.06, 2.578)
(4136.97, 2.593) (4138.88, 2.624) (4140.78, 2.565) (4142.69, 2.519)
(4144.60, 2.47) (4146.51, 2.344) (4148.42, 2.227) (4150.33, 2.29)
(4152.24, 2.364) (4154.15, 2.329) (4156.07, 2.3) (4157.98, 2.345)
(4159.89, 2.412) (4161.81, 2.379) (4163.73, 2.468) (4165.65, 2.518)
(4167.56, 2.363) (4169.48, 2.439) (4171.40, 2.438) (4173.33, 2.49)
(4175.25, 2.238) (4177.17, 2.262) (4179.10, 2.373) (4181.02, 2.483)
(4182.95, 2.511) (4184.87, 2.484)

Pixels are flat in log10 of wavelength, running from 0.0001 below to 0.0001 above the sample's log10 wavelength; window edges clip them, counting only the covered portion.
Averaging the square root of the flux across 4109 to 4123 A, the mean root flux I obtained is 1.57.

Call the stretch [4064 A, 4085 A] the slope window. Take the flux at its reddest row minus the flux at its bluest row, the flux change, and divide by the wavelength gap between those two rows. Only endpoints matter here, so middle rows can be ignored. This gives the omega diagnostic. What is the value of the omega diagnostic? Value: 0.011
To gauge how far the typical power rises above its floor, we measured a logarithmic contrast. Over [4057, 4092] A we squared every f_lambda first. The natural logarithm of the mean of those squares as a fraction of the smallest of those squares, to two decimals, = 0.16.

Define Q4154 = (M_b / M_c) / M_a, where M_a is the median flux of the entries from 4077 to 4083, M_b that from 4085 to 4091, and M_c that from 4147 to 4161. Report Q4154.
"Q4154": 0.471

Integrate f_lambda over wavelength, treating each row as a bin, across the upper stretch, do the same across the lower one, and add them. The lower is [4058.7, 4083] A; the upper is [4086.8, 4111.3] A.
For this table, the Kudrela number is 119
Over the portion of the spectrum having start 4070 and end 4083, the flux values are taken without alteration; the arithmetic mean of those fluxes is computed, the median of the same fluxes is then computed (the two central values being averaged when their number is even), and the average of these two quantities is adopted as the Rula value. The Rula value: 2.41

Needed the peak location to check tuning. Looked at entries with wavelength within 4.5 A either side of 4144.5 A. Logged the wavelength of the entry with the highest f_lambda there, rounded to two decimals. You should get 4140.78 A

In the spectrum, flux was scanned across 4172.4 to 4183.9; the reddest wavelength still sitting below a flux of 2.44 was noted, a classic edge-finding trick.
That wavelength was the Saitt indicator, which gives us 4179.10 A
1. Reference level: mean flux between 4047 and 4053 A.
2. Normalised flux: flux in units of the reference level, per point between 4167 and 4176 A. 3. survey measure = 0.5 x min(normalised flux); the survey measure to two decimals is 0.44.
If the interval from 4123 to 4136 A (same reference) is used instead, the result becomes 0.49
